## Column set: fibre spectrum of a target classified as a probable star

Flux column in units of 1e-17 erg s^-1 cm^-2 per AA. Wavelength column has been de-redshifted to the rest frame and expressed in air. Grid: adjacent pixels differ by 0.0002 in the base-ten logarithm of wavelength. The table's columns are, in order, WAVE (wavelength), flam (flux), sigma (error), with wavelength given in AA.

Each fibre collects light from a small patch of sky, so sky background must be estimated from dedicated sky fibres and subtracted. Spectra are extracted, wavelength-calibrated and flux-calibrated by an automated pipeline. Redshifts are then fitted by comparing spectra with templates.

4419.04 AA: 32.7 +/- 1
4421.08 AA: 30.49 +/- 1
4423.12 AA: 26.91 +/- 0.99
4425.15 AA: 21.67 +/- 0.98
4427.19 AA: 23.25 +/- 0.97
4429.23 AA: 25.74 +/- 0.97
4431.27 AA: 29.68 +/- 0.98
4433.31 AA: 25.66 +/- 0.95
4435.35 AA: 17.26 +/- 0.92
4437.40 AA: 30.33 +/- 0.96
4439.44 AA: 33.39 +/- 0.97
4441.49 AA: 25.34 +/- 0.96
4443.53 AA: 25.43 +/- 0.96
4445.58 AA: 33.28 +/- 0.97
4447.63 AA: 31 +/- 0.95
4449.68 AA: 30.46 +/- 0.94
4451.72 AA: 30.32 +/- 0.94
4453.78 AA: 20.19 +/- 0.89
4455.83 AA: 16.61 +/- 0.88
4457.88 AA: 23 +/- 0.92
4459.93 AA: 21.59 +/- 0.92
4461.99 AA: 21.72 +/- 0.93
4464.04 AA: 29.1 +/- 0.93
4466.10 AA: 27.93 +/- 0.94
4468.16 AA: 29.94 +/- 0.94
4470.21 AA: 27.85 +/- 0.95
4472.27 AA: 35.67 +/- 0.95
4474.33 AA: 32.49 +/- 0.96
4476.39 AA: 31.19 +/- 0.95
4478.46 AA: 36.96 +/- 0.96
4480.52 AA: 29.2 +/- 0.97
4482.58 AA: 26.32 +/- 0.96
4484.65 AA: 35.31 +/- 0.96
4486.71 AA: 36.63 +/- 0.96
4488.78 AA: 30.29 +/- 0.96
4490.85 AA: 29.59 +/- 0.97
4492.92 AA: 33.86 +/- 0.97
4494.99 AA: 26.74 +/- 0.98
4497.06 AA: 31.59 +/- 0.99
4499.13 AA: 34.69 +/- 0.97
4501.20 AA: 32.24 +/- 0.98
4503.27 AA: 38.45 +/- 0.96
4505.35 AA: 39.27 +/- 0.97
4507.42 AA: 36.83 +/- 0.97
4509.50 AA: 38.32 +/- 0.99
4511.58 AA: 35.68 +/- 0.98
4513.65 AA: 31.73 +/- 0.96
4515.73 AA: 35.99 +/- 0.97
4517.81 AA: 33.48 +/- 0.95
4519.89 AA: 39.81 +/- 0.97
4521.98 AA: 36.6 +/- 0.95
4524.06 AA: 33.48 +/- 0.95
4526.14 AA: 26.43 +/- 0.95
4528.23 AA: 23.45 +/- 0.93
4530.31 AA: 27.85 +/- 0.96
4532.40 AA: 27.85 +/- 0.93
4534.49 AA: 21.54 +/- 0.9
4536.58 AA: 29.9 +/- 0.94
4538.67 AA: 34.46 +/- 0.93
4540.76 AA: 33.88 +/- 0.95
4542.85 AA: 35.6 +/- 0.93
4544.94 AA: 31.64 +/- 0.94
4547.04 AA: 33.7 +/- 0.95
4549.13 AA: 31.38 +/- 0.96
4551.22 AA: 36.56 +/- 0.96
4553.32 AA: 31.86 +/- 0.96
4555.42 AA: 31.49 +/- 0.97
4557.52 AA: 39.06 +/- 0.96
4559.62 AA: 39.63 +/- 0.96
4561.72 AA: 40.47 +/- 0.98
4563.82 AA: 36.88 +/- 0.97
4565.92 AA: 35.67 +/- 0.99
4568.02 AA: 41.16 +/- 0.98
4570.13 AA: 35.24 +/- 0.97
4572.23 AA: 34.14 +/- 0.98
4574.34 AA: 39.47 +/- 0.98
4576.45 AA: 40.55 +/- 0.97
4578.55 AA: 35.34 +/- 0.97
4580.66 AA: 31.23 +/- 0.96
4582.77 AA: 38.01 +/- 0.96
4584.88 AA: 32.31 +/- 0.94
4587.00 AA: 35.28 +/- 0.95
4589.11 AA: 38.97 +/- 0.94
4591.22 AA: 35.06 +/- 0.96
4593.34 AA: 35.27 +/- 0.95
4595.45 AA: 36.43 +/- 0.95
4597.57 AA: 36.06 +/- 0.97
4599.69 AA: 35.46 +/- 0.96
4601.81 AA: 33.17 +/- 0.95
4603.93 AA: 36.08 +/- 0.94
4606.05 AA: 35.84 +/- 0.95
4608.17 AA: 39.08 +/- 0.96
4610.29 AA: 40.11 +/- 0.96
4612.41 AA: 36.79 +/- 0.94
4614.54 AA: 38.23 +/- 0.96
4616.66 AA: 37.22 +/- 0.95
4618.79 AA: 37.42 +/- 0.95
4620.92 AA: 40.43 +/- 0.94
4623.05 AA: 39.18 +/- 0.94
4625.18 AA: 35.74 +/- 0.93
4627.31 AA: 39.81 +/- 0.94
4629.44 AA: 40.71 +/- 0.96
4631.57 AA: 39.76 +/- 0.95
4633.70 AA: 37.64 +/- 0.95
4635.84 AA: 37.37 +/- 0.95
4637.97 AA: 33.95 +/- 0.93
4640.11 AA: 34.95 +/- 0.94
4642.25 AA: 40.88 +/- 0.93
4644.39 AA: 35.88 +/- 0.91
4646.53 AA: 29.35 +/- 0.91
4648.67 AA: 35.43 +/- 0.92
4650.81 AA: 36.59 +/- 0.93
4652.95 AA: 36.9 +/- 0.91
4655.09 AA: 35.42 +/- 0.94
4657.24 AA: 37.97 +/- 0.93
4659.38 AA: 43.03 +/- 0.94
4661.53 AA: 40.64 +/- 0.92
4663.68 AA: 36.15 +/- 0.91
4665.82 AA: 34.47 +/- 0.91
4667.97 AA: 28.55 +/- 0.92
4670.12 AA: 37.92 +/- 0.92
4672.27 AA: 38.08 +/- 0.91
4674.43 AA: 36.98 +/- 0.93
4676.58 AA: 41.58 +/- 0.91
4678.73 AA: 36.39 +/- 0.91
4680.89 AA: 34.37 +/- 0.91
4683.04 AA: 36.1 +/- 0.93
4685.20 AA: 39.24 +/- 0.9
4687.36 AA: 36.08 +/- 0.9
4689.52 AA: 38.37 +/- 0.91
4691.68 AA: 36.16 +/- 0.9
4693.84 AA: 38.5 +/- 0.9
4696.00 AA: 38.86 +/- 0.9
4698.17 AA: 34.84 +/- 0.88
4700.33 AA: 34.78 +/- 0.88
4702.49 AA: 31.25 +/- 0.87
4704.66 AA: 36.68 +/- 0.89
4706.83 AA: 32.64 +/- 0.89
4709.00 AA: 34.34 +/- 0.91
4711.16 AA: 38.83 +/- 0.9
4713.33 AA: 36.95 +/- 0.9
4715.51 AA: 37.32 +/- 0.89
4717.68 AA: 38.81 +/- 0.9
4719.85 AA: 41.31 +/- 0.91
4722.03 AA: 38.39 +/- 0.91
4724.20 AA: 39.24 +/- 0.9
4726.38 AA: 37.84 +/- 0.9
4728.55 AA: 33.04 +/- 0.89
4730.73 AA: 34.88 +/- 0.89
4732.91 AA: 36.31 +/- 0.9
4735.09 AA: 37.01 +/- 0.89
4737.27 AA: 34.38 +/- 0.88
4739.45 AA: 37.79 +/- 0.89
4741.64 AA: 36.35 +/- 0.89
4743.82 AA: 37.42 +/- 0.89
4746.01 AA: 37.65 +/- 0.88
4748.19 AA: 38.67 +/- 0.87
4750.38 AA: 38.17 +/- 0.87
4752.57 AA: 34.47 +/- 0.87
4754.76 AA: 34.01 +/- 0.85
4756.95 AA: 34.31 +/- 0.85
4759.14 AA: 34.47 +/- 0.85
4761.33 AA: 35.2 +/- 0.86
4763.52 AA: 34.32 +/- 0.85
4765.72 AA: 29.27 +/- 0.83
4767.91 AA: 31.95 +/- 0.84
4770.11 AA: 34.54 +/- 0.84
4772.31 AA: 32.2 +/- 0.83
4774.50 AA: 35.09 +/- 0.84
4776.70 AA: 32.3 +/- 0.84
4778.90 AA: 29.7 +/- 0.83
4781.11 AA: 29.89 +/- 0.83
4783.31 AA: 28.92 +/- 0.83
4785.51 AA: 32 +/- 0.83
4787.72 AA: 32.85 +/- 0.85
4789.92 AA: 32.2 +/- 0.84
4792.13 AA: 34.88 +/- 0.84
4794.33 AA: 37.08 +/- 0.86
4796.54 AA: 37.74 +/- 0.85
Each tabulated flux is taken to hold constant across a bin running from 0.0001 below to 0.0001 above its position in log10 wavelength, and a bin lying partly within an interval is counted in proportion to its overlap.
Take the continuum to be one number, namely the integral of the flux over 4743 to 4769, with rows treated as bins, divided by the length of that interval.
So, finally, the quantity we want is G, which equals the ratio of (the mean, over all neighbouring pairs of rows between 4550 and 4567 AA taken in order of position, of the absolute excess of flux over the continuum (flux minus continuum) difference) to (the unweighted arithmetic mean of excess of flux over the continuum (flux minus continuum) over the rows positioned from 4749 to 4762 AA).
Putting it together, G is 19.5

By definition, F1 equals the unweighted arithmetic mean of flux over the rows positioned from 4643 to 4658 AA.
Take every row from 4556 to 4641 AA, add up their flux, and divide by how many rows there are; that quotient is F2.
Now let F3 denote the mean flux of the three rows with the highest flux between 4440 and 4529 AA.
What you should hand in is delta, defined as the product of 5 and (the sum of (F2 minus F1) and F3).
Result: 205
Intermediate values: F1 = 35.4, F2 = 37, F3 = 39.2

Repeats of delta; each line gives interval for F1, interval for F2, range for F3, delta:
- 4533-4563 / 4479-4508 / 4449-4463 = 136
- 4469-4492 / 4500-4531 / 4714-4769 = 209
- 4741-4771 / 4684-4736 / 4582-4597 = 197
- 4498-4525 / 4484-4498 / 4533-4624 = 184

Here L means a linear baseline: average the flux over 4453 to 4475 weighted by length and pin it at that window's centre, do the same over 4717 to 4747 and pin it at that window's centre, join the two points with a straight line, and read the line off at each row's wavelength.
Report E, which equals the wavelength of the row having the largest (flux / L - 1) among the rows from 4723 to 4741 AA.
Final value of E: 4724.20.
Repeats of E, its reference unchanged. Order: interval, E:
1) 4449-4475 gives 4472.27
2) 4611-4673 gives 4659.38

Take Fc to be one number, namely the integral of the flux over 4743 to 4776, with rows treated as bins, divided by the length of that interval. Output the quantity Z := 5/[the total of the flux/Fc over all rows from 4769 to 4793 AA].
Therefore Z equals 0.49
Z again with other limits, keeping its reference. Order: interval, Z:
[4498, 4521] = 0.44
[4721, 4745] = 0.43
